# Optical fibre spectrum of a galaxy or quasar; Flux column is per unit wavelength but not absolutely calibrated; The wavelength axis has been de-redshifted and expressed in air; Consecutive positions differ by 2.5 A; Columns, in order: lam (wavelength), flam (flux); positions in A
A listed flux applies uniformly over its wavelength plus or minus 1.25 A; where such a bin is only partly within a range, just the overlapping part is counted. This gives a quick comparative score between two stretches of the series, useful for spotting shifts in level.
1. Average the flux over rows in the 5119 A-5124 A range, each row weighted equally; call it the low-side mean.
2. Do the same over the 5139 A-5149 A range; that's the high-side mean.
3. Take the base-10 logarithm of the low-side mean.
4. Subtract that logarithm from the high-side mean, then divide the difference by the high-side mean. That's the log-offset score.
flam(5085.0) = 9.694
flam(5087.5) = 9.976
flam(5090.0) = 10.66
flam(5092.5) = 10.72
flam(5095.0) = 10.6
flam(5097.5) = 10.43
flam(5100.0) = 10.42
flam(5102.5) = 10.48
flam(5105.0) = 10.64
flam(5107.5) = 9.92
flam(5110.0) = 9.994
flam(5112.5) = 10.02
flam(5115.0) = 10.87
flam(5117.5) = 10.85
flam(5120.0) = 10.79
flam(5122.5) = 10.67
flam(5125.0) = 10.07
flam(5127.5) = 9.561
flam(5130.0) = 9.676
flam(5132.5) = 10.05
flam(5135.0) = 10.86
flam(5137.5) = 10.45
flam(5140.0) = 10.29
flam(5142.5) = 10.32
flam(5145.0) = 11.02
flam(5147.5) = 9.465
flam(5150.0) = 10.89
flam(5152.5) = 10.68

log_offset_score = 0.900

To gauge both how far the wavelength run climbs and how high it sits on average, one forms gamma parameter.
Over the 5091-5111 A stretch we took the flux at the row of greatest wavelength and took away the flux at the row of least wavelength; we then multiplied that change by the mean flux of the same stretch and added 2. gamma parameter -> -5.6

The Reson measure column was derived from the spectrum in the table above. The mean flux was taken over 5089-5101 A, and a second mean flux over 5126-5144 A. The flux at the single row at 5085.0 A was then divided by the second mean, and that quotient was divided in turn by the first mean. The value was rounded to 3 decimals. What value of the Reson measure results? 0.090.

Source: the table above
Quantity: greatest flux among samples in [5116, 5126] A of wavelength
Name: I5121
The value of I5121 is 10.85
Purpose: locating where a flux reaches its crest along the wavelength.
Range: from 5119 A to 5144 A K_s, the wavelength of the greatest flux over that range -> 5135.0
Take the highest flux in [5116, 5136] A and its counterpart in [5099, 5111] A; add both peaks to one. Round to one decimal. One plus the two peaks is 22.5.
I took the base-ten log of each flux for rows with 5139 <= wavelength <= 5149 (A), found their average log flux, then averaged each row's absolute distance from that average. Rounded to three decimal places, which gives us 0.017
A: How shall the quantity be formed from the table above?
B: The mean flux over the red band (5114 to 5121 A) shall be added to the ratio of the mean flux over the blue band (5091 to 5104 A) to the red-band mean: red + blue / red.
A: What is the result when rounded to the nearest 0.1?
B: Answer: 11.8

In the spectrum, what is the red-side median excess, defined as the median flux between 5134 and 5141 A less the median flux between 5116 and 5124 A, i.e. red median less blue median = -0.3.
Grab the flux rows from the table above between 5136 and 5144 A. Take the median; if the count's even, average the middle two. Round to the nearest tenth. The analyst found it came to 10.3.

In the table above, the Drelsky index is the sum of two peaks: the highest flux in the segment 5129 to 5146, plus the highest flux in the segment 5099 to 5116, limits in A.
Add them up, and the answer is 21.9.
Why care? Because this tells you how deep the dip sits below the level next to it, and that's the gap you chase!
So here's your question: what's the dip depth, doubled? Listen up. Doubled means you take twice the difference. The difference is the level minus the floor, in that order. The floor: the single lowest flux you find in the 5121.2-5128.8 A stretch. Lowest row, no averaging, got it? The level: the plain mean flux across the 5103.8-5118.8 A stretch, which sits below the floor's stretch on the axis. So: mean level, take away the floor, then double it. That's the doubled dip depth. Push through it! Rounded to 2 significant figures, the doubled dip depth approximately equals 1.6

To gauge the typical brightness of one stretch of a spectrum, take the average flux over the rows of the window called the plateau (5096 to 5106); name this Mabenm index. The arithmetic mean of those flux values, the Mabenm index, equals 10.5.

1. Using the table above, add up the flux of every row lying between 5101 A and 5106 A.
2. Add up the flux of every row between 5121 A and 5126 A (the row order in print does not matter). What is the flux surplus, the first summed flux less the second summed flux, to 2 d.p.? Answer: 0.38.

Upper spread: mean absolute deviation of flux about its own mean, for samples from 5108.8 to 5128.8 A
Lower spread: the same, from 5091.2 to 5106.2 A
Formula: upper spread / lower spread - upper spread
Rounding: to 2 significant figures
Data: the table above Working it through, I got 3.8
